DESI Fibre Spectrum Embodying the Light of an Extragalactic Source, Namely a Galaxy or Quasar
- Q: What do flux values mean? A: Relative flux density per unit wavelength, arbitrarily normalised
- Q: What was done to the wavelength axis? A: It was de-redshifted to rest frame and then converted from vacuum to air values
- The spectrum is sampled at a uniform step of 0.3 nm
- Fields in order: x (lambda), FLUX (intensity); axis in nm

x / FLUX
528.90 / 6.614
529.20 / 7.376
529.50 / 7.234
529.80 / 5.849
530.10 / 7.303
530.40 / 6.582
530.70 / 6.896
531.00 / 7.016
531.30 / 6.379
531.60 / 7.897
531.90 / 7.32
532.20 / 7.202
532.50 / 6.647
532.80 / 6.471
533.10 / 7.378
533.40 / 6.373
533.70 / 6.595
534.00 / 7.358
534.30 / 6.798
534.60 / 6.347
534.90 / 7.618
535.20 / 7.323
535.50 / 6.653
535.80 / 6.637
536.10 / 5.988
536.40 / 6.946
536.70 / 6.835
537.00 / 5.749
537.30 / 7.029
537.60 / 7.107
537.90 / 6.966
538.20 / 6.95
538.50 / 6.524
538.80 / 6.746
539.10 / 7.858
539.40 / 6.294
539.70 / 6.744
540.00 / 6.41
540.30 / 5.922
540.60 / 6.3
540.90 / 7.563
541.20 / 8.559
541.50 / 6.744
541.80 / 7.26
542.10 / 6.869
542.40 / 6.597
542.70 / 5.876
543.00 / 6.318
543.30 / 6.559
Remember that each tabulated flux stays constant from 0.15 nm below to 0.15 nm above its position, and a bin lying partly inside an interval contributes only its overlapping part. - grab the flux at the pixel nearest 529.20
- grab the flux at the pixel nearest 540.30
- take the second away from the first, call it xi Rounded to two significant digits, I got 1.5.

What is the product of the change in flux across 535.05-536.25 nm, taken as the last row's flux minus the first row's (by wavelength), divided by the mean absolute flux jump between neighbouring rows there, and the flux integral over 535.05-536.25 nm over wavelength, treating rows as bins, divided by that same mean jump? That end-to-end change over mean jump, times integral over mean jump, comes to -54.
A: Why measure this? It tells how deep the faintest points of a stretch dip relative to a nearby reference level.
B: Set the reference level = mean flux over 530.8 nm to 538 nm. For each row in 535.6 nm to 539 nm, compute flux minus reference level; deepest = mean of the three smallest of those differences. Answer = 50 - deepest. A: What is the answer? 50.8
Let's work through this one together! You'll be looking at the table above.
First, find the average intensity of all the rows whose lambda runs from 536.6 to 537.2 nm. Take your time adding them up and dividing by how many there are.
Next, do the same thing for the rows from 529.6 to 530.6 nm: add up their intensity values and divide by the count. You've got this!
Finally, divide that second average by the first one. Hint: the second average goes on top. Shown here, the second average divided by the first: 1.05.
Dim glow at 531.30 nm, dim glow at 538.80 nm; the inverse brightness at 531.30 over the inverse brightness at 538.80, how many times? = 1.06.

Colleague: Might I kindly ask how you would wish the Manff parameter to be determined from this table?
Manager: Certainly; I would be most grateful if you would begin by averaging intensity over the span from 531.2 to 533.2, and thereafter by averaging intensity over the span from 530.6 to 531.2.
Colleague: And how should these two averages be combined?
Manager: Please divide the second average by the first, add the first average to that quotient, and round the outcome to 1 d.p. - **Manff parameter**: 8.0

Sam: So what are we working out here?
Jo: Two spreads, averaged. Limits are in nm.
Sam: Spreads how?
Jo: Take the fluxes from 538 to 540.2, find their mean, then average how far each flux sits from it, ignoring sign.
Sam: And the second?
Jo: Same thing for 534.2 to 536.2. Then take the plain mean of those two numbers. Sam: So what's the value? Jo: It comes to 0.38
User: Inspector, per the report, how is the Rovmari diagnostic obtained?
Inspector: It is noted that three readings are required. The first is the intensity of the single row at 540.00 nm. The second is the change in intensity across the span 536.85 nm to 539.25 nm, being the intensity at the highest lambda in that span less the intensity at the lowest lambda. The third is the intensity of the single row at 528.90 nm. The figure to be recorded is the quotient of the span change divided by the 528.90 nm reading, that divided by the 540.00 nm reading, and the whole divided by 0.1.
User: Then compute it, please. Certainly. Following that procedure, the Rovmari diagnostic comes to 0.50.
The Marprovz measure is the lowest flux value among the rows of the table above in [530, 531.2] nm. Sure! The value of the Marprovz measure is 6.582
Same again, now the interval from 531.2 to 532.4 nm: 6.379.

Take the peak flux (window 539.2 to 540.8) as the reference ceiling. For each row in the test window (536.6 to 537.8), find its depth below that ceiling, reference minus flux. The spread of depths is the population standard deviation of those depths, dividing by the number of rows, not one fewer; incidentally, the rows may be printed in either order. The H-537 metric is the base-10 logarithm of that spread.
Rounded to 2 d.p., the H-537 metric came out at -0.26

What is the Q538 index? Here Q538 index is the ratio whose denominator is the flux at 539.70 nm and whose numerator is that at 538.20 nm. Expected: 1.0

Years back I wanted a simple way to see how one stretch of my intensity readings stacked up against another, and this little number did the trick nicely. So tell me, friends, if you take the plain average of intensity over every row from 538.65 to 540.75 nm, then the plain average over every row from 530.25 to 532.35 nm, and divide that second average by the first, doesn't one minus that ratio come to -0.065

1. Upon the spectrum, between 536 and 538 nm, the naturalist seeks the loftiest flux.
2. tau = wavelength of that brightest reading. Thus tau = 537.60 nm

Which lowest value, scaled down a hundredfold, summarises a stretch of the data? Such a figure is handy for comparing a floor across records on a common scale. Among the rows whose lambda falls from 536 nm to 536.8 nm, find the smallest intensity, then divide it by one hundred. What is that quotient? 0.0599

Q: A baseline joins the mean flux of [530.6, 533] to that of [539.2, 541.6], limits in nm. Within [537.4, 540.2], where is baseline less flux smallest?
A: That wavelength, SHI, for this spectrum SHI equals 539.10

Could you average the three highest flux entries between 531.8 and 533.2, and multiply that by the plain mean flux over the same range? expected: 51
